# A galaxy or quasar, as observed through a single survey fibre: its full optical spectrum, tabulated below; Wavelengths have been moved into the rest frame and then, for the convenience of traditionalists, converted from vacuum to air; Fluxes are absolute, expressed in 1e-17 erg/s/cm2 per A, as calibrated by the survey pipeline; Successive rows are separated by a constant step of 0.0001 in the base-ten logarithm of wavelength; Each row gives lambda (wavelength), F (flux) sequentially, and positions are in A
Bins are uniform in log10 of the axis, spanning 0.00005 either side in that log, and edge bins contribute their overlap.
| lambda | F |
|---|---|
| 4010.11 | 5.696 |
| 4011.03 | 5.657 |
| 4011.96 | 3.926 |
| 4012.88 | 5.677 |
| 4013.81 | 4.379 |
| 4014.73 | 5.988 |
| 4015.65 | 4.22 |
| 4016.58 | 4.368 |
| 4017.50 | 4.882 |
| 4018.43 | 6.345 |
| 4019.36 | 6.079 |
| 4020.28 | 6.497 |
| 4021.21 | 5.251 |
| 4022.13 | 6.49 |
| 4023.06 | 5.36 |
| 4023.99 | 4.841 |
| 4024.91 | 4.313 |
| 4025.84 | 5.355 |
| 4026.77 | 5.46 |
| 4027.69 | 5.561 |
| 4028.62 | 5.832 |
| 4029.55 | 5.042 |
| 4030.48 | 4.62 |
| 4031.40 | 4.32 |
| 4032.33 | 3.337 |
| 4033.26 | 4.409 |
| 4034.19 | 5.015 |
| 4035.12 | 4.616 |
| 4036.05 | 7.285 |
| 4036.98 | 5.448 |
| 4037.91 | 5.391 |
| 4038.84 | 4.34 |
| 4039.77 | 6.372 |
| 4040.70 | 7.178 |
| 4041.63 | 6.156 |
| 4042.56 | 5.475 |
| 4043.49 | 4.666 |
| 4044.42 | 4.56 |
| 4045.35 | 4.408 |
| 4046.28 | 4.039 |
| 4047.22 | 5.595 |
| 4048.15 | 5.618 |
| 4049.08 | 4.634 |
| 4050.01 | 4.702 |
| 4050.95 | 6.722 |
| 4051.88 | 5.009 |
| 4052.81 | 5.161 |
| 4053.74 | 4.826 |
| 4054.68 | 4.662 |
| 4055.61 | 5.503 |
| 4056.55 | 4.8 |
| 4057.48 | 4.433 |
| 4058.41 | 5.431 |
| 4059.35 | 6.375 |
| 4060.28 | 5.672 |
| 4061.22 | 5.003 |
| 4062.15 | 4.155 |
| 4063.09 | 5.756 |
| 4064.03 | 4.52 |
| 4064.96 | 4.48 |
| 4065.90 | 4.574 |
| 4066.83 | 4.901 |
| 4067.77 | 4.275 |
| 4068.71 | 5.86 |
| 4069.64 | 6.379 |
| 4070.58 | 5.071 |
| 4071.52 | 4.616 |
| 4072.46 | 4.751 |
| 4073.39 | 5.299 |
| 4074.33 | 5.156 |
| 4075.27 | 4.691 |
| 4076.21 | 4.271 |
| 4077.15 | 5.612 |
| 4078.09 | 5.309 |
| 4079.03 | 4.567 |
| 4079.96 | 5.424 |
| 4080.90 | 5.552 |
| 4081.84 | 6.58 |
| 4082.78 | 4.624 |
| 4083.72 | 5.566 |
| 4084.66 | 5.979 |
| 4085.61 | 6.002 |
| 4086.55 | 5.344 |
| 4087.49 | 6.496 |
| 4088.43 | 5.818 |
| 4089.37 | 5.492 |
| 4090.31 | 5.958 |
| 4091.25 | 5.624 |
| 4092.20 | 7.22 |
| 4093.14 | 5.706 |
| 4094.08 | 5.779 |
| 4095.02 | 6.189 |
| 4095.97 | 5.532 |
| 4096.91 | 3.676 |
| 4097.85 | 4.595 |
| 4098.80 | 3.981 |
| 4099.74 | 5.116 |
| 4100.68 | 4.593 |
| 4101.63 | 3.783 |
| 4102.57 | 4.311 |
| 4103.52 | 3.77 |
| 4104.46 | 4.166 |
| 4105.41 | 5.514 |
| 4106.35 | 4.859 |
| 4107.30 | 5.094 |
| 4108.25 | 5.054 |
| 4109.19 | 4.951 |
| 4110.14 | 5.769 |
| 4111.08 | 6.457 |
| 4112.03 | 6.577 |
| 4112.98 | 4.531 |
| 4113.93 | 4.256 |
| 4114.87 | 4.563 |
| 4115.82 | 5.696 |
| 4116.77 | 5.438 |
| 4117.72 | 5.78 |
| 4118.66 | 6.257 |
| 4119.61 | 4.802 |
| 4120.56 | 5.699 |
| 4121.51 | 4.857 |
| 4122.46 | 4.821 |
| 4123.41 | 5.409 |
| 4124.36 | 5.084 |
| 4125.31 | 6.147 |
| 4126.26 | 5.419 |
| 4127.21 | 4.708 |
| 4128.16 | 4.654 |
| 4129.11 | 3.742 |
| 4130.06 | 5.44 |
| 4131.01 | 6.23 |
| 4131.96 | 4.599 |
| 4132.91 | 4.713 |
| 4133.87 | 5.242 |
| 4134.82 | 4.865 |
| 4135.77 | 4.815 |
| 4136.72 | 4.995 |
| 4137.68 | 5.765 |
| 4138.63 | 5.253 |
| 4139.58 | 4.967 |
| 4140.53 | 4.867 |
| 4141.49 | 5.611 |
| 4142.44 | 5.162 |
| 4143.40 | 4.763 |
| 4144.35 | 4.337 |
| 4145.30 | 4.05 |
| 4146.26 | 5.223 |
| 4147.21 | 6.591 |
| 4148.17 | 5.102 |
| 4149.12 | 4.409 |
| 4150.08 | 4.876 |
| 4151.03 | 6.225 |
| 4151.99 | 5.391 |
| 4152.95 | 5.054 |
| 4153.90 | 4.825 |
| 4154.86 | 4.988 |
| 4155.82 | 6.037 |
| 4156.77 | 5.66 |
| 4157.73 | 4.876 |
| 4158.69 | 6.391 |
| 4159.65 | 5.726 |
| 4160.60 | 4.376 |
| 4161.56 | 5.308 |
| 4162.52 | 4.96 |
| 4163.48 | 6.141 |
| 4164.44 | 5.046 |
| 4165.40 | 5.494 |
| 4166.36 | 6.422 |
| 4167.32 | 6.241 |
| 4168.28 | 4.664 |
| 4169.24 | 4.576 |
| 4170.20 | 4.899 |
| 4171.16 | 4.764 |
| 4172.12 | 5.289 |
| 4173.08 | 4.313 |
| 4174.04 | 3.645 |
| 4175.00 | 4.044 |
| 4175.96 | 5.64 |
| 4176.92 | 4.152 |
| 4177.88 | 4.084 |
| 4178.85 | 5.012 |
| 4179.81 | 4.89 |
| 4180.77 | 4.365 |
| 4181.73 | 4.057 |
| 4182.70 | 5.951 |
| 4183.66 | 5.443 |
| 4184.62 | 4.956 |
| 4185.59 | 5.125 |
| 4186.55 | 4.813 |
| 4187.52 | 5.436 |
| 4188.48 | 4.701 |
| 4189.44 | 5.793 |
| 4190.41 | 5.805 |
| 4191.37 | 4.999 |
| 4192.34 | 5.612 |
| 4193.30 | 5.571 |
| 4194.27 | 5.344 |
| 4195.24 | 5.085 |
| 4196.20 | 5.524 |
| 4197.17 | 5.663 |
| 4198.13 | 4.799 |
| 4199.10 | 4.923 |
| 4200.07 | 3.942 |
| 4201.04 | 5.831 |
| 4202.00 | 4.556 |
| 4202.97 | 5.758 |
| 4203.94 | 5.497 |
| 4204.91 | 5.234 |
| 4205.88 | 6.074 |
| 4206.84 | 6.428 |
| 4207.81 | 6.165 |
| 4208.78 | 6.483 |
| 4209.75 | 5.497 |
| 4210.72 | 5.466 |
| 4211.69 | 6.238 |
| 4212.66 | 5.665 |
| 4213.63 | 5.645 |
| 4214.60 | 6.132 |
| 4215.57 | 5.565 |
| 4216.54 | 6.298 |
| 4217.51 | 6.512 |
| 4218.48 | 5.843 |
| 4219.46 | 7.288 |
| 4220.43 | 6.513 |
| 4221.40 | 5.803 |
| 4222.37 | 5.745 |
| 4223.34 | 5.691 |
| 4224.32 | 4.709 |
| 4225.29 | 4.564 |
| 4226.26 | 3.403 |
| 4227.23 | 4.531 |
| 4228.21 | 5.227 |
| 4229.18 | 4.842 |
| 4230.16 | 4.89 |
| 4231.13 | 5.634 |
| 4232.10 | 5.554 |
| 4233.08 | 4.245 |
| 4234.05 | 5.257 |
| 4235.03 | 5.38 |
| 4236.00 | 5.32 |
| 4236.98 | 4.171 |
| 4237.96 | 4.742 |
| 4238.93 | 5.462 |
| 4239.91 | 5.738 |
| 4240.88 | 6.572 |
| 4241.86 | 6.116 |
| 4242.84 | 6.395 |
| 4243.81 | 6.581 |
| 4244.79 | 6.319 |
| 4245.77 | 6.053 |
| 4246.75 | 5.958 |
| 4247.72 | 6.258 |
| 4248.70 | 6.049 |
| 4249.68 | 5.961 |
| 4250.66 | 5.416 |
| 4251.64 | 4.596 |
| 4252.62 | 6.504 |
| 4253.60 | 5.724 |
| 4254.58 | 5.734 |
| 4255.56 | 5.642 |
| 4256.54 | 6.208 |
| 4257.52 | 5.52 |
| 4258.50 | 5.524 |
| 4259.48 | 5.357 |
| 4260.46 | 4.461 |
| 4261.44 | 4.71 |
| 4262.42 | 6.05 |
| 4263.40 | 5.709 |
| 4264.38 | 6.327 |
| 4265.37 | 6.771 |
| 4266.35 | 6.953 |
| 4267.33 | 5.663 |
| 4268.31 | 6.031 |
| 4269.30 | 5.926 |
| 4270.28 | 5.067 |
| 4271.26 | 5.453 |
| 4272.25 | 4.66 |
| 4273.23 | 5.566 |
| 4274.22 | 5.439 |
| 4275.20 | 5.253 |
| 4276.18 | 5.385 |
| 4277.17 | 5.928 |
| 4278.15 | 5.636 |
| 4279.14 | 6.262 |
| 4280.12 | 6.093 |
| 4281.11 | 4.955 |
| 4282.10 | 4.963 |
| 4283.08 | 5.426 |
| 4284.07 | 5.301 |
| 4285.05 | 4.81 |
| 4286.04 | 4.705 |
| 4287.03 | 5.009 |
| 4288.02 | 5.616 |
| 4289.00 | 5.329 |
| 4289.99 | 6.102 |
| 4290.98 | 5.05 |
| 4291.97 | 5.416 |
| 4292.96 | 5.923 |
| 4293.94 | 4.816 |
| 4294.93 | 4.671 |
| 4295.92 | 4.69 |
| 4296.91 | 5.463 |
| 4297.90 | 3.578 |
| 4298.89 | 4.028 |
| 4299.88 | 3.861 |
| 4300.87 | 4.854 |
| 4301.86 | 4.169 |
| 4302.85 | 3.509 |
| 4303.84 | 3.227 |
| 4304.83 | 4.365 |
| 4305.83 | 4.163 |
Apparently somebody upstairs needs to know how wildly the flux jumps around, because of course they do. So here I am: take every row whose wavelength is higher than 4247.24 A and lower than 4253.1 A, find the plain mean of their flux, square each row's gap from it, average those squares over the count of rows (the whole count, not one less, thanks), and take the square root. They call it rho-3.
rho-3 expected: 0.63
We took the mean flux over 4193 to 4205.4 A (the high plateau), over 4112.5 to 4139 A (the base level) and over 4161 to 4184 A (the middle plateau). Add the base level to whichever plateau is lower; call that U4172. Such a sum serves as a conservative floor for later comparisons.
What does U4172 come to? 10.1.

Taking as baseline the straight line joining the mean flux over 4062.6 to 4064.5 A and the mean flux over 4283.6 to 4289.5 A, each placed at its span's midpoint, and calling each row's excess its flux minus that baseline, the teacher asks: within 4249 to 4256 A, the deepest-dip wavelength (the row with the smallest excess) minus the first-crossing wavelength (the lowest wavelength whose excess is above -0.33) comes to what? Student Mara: 2.0 A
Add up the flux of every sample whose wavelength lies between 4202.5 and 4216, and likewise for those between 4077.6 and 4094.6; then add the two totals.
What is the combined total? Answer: 185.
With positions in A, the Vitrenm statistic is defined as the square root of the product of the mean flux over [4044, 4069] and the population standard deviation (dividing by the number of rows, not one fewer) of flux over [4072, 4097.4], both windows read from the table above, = 1.92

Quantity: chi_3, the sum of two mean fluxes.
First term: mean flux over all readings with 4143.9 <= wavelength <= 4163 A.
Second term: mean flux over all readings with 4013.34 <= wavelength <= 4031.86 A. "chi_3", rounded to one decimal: 10.5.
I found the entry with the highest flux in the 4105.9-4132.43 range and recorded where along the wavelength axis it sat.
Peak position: 4112.03 A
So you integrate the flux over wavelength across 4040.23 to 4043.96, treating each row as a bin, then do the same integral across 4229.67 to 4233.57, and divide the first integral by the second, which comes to 1.10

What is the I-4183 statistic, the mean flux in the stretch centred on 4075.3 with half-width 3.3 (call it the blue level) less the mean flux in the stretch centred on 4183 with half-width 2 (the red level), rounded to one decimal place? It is -0.1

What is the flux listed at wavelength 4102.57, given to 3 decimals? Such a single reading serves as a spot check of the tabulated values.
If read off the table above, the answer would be 4.311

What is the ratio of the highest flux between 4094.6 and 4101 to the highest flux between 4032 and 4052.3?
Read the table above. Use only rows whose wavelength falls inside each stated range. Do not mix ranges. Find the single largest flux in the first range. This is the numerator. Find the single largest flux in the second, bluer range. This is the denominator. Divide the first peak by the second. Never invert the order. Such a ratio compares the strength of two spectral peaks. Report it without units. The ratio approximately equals 0.85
